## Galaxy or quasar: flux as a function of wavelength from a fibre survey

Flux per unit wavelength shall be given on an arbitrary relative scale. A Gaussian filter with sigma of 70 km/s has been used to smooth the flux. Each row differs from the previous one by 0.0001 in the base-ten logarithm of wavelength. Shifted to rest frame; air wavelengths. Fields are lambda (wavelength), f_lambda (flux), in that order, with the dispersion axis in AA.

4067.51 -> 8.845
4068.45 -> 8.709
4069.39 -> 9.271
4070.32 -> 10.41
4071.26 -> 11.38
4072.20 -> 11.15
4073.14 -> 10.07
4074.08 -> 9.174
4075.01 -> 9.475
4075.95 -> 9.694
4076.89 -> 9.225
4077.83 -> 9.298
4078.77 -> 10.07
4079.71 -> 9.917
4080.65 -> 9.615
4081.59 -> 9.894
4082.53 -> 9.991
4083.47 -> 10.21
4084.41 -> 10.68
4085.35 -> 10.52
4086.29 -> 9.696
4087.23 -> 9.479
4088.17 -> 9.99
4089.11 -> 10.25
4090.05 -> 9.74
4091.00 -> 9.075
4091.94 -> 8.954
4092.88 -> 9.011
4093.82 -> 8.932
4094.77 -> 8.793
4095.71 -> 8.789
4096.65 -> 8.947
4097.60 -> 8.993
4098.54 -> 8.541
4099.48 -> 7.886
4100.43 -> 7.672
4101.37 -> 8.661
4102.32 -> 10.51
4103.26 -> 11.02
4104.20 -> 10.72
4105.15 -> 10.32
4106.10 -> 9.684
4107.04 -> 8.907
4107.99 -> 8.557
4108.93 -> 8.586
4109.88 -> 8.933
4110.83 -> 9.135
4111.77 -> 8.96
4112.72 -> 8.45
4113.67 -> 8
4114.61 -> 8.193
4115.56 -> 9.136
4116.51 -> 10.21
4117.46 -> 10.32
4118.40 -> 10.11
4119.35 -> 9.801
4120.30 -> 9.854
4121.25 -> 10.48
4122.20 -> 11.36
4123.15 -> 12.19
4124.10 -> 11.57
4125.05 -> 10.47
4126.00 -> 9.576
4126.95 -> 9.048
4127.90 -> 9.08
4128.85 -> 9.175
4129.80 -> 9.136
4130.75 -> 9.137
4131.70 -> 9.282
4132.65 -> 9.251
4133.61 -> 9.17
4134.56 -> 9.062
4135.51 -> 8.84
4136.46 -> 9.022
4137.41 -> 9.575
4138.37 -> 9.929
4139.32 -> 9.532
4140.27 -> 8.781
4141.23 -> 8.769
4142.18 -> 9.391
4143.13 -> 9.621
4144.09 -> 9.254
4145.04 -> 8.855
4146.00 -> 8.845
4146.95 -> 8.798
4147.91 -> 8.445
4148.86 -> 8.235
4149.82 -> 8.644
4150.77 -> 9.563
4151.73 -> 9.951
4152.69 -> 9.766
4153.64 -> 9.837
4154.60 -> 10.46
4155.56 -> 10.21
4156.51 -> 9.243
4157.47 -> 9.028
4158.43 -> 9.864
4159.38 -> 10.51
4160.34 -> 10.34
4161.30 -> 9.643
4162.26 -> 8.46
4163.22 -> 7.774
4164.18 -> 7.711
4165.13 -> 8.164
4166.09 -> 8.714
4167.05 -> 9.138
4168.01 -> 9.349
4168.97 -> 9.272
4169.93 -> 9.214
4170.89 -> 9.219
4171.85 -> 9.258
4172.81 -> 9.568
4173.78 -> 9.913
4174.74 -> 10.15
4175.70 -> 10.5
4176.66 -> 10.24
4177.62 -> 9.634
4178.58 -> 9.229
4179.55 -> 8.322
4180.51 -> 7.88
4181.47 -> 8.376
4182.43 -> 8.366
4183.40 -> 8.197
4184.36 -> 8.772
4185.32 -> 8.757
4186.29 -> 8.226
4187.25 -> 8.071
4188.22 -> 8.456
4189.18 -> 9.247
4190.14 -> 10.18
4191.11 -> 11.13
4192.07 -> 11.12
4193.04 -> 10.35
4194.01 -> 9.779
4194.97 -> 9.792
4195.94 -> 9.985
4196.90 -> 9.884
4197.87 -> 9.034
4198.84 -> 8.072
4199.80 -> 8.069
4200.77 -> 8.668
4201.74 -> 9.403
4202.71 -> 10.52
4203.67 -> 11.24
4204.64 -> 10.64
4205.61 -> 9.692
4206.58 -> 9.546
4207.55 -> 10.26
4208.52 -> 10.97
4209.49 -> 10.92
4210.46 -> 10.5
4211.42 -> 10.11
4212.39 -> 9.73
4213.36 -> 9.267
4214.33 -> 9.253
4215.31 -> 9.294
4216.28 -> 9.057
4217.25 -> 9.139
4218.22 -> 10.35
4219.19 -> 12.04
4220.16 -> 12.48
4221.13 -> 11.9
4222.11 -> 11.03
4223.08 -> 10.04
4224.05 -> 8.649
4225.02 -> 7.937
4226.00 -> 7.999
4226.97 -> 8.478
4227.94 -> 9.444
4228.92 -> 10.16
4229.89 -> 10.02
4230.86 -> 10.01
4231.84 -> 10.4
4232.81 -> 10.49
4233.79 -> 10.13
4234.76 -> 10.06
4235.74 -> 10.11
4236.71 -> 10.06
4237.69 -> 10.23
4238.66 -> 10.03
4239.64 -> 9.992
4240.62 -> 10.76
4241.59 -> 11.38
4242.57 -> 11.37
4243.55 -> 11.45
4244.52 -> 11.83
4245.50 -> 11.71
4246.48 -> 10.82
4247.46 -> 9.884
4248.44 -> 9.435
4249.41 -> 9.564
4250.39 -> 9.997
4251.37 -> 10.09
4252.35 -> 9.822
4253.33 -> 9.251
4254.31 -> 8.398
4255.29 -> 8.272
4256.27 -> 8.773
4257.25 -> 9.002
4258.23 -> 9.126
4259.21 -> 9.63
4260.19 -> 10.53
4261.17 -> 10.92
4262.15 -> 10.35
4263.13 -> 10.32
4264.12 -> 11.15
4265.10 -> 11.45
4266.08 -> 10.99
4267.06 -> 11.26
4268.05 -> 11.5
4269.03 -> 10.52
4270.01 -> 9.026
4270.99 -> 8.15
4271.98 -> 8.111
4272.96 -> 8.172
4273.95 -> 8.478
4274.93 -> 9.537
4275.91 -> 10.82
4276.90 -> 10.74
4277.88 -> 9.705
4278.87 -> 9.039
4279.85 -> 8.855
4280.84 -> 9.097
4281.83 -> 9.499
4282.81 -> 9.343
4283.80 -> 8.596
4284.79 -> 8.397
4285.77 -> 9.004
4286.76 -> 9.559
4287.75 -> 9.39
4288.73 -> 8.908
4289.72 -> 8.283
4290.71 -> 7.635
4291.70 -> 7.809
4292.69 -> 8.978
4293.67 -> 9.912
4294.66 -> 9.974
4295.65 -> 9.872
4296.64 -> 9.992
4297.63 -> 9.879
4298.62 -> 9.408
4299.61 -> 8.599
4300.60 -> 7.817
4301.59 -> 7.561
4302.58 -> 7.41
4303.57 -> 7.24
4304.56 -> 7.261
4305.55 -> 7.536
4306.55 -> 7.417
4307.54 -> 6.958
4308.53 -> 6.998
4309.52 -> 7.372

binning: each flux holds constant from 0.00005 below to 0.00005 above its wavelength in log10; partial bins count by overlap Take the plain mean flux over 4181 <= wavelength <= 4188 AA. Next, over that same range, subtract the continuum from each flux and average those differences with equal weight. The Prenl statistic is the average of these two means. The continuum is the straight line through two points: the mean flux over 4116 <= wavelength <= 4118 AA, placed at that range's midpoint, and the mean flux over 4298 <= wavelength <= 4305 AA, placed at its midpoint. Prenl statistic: 3.7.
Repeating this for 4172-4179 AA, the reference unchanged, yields 5.1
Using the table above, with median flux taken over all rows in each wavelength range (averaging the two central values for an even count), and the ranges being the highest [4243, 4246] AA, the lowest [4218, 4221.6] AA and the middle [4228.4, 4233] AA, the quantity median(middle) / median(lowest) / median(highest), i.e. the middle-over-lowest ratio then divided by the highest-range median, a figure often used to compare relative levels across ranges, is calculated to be 0.072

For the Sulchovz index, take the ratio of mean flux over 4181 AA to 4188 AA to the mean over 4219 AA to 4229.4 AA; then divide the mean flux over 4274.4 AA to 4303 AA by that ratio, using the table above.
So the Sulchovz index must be 10.8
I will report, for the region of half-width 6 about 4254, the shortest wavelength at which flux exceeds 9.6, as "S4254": 4250.39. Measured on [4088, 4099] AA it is 4088.17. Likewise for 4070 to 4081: 4070.32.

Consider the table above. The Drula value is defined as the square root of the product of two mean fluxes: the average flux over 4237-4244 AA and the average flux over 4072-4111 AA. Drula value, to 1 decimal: 10.1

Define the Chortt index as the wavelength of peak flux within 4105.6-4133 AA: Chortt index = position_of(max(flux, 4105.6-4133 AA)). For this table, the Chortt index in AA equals 4123.15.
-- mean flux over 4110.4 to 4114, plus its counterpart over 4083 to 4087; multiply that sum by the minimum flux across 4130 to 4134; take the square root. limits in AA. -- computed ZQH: 13.1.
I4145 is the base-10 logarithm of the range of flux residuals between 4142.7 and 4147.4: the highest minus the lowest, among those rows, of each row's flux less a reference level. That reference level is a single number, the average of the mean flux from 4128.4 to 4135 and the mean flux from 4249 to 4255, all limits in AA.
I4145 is -0.1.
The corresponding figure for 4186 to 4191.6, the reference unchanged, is 0.5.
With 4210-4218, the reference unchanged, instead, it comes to 0.2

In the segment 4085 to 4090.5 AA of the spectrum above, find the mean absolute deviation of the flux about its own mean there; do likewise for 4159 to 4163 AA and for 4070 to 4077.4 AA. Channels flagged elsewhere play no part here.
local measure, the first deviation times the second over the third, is 0.31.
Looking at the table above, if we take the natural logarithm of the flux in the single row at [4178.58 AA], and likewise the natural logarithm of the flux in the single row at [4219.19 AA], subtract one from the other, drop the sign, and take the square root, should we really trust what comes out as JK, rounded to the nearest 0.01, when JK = 0.52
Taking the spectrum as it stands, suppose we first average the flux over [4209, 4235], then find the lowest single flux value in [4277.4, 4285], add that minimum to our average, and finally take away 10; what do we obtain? 8.36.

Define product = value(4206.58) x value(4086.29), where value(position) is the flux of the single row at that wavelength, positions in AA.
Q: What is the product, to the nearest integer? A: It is 93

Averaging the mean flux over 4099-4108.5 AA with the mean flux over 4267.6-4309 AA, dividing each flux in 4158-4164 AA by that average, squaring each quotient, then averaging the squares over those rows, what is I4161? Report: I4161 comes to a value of 1.08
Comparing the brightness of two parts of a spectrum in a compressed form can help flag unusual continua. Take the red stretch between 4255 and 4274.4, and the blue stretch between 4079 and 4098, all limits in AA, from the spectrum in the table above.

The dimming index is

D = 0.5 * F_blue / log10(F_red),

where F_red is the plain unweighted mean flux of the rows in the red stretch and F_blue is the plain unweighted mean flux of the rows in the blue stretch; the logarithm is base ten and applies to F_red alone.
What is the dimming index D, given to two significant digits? 4.8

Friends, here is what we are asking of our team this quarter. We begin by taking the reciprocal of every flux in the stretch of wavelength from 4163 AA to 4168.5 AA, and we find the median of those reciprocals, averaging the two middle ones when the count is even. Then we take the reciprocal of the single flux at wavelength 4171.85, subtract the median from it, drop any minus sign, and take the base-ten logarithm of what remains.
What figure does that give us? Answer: -2.0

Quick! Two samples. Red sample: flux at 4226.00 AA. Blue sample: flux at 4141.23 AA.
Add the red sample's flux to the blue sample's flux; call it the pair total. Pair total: 16.77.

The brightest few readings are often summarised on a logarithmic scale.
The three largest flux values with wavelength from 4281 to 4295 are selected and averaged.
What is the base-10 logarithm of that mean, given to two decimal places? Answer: 0.99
